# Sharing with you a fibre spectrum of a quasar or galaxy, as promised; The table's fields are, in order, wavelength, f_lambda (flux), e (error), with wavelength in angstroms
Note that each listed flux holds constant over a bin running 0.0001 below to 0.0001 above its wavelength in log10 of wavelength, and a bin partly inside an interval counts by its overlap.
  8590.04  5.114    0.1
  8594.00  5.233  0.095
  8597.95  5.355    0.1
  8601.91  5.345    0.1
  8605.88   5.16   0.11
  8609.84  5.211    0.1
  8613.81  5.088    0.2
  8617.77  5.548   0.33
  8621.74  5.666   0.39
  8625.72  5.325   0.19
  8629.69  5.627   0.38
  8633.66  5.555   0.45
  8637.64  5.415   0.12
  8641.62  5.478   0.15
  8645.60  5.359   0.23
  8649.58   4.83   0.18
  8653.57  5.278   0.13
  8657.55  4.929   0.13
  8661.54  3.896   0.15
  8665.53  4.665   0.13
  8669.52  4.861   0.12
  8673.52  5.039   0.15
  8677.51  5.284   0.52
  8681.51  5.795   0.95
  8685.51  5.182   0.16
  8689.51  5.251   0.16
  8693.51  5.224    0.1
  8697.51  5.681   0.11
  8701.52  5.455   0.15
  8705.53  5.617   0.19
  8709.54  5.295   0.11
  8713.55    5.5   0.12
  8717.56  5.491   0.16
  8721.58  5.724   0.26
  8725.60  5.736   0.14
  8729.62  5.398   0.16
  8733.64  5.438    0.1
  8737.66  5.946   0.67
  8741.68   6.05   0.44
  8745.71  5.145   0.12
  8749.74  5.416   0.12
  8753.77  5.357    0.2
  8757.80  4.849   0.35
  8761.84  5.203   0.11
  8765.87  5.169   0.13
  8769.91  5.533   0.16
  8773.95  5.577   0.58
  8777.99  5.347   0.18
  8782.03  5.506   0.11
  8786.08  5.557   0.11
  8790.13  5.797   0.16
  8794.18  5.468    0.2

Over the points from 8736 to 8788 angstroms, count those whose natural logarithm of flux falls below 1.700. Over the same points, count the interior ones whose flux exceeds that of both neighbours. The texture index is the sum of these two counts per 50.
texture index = 0.22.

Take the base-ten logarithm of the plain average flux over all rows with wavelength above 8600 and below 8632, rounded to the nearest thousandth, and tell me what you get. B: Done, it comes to 0.730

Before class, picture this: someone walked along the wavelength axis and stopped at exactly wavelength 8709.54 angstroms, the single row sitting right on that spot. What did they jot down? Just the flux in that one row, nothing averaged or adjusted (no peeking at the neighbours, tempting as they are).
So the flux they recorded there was 5.295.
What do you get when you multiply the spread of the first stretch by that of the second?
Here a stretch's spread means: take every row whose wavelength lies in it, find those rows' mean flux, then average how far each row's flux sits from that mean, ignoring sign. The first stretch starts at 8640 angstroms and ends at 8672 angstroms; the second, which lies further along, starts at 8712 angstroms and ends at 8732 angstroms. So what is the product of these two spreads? 0.04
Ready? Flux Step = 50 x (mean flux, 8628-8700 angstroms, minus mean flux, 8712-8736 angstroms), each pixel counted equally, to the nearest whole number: -18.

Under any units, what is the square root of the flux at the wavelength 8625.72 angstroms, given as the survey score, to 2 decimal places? 2.31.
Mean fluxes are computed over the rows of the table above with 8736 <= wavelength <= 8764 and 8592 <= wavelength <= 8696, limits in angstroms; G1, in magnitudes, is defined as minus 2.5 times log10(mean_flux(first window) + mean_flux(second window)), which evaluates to -2.57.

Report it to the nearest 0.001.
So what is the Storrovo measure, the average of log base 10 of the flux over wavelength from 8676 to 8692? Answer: 0.730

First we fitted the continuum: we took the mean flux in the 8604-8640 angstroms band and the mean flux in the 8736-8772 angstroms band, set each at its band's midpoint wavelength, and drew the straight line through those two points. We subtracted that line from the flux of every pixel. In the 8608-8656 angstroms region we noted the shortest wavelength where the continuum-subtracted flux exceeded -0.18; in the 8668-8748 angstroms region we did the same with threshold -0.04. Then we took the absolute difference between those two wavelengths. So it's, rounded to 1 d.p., 63.7 angstroms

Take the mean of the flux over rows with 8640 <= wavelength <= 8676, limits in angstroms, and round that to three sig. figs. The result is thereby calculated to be 4.93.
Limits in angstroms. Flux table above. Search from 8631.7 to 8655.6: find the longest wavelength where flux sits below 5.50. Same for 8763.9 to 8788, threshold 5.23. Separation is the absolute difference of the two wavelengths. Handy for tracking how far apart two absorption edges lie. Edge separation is 112.3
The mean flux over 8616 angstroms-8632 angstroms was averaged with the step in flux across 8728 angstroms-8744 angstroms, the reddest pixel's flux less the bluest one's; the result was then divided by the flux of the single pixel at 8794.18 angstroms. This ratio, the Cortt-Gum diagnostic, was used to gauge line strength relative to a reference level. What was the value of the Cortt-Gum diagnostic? 0.57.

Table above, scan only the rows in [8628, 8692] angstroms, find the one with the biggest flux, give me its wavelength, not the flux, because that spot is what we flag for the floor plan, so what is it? 8681.51 angstroms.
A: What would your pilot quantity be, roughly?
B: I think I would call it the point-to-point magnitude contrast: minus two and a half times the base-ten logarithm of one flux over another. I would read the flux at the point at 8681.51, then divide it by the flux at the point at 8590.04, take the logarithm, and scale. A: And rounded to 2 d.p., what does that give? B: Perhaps -0.14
